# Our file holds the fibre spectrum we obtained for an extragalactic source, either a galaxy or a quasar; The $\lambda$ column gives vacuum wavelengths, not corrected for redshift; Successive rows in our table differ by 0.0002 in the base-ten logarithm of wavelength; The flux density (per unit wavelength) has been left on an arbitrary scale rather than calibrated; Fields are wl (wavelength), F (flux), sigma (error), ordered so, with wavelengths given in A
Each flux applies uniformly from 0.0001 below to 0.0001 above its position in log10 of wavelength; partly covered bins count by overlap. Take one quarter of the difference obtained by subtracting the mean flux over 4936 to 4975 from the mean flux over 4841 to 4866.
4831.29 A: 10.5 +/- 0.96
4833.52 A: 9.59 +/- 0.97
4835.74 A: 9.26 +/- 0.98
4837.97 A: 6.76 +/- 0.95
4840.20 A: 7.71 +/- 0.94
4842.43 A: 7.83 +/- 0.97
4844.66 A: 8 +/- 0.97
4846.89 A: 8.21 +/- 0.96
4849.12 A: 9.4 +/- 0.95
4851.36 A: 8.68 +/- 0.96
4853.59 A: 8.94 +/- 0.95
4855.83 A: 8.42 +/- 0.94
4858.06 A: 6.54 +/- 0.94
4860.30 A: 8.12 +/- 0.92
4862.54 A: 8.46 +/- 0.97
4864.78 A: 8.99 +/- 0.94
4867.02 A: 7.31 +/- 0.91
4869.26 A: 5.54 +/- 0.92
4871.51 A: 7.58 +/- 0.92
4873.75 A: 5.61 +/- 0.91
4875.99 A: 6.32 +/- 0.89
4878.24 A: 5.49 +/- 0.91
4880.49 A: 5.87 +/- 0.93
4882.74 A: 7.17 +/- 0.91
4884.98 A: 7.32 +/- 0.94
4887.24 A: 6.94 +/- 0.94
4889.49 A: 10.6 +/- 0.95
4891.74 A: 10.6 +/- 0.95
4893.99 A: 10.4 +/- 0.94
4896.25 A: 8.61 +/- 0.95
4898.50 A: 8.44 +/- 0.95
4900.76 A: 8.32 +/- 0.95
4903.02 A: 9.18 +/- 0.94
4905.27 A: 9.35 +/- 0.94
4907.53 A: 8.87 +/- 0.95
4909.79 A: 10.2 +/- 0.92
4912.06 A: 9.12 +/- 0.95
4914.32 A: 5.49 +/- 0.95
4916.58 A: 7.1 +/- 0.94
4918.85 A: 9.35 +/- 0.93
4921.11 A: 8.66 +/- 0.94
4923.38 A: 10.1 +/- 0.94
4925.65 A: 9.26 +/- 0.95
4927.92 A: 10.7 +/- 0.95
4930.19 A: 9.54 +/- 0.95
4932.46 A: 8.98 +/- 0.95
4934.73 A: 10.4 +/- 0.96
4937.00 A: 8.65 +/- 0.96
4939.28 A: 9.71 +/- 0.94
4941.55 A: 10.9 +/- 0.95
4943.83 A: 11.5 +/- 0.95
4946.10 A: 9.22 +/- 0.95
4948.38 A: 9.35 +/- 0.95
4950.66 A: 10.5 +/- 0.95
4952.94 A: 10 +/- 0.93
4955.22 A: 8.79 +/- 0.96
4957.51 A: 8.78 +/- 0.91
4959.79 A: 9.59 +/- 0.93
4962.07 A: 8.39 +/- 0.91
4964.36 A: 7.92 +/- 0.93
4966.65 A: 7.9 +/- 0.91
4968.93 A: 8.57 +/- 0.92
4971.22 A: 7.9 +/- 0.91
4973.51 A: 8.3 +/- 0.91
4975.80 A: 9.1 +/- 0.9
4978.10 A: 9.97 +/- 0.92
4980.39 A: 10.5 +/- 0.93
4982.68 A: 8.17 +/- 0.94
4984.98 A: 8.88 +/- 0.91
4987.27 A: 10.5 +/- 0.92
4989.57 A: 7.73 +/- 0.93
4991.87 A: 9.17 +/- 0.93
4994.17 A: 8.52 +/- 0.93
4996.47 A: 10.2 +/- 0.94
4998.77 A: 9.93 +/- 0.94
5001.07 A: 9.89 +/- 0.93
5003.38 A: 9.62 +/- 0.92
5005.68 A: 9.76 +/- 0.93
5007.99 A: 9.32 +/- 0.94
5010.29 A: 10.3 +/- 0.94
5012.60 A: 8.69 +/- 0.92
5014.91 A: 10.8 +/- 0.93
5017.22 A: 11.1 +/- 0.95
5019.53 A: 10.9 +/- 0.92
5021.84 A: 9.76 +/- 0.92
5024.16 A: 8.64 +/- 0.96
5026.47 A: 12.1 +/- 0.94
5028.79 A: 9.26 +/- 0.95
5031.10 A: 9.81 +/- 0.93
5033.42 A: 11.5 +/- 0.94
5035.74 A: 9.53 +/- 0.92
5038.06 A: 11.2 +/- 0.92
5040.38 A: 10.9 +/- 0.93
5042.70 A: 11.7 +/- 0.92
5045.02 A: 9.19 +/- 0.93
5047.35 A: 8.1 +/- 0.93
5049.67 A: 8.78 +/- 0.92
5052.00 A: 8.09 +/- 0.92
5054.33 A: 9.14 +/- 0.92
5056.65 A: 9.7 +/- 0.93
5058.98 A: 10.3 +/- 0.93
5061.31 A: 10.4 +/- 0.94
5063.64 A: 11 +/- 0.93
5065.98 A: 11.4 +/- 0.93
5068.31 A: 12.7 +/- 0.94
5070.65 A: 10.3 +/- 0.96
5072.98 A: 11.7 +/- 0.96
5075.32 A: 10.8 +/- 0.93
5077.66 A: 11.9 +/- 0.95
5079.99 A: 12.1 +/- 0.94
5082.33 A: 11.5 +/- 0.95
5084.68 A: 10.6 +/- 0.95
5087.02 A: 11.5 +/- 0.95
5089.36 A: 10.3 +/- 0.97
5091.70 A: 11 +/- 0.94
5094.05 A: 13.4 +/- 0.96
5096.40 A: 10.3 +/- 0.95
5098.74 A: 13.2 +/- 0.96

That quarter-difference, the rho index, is -0.21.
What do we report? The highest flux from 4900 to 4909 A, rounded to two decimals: 9.35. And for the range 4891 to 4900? 10.60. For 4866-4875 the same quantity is 7.58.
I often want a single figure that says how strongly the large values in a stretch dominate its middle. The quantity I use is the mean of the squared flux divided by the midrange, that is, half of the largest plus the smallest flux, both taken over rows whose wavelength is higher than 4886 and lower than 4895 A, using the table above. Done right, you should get 10.9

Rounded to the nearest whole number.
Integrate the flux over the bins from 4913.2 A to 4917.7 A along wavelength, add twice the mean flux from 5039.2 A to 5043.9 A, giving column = 51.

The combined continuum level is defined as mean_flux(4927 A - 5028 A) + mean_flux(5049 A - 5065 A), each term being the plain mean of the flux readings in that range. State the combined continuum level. 19.2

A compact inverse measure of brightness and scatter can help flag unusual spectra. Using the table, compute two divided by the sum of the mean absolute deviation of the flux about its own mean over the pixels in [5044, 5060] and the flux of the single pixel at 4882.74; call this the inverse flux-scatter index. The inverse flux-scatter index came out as 0.26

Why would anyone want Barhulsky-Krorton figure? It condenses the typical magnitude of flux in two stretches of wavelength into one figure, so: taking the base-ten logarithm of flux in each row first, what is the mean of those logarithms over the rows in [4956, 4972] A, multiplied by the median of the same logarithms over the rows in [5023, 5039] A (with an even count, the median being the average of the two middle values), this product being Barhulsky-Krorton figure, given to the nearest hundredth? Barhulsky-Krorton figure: 0.92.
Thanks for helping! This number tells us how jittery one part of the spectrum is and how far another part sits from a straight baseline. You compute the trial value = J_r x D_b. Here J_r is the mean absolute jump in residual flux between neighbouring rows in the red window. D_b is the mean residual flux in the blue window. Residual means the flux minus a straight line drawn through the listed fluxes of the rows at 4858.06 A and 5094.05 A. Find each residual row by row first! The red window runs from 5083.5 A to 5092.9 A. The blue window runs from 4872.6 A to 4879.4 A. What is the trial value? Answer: -1.1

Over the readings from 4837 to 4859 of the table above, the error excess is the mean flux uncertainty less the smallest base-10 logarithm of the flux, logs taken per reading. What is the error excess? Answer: 0.14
